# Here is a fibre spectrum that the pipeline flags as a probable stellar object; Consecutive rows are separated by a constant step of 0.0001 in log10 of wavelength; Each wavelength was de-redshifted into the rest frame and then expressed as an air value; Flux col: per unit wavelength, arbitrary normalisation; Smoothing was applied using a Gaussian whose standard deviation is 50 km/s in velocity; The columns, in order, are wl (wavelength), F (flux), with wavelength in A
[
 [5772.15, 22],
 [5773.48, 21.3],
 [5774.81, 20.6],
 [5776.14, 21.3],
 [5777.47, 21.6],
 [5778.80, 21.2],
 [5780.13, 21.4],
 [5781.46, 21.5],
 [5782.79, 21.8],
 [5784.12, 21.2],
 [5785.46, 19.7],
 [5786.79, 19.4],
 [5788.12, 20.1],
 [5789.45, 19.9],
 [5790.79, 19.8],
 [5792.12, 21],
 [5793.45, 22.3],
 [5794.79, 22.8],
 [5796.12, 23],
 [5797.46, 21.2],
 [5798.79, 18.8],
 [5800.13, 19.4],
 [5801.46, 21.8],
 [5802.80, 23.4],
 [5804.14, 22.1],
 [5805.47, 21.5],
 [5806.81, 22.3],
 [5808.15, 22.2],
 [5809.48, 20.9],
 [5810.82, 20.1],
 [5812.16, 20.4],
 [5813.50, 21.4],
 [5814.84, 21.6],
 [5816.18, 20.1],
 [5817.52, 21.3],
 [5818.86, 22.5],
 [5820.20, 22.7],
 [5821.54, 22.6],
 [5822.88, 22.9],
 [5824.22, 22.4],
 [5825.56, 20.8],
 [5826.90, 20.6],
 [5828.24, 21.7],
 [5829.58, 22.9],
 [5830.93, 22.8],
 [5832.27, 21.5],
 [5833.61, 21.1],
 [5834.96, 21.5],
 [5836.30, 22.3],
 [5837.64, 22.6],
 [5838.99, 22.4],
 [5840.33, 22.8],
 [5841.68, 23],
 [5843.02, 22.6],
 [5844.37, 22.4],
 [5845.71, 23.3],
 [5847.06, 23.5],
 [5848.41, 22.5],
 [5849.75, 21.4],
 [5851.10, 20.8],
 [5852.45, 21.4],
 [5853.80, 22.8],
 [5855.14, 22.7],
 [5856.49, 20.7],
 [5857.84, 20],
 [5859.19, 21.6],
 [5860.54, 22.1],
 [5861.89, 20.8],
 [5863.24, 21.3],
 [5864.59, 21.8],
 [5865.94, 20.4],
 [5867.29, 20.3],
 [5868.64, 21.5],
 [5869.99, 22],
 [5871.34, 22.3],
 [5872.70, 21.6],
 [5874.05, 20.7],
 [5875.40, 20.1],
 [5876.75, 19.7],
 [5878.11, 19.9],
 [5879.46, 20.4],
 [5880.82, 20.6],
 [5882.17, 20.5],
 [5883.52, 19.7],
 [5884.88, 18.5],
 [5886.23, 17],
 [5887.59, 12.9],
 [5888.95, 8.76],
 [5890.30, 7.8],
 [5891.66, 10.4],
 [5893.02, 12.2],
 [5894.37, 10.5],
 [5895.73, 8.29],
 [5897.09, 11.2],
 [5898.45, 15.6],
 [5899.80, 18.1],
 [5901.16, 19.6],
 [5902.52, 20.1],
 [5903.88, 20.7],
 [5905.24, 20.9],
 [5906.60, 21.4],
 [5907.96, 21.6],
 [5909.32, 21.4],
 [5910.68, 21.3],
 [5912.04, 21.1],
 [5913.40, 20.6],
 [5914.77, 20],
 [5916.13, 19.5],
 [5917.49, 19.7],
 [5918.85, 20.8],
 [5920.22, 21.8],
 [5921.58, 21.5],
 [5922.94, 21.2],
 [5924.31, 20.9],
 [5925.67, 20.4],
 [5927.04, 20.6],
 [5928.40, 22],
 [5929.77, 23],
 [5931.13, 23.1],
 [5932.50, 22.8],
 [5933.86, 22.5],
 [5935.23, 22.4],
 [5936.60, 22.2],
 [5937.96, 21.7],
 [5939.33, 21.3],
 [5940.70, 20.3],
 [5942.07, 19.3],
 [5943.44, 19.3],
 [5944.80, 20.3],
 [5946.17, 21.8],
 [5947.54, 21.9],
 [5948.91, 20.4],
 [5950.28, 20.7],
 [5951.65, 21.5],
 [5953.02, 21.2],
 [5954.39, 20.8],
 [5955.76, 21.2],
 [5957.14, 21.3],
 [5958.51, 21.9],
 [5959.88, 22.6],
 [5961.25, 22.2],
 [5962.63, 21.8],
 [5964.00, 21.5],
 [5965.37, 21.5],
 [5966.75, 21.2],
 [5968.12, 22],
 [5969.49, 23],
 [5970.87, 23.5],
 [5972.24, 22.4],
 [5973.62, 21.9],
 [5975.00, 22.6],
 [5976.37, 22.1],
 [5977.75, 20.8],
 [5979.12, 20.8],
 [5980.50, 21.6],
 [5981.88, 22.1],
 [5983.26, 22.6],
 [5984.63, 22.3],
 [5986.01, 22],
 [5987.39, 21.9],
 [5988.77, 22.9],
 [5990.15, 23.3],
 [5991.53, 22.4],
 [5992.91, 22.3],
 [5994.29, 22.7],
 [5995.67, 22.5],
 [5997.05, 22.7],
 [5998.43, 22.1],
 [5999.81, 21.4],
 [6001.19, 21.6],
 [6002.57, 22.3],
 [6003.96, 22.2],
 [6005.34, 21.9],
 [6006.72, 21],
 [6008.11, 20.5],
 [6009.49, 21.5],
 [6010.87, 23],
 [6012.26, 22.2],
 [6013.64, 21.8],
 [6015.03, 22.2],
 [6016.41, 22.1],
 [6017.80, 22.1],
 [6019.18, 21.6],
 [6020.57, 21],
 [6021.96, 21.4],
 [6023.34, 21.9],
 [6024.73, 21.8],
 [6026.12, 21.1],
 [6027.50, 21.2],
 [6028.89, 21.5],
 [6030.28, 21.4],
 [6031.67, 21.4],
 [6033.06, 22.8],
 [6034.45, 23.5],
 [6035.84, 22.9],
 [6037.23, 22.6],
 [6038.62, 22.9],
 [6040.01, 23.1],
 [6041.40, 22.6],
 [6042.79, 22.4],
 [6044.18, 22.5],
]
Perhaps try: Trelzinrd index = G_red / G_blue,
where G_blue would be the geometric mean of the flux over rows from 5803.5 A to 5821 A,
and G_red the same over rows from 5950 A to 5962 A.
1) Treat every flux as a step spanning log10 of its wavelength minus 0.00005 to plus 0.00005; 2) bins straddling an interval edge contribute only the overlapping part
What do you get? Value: 1.00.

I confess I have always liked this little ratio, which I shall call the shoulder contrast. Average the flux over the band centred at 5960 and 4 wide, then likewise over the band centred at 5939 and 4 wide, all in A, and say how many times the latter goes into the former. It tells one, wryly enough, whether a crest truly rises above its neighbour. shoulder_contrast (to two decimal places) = 1.05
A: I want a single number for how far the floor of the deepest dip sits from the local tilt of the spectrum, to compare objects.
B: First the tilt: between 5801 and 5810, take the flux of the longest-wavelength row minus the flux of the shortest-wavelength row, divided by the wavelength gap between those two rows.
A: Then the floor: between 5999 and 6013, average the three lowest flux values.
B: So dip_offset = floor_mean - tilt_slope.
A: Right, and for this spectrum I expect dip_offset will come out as 21.1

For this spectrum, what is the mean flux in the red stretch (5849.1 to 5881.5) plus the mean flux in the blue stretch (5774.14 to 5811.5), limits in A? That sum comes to 42.3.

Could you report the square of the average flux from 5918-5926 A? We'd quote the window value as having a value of 445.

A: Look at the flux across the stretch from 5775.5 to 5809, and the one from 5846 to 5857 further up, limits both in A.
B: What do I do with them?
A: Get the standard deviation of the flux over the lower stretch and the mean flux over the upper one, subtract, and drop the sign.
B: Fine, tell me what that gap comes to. 20.8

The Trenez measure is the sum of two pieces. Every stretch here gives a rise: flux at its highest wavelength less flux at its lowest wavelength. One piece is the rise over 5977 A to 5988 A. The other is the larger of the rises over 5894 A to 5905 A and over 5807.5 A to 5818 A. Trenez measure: 11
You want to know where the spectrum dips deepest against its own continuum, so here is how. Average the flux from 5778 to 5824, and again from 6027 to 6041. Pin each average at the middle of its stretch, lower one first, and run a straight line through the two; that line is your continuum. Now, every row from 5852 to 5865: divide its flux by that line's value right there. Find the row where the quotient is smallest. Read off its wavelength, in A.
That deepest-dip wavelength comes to 5857.84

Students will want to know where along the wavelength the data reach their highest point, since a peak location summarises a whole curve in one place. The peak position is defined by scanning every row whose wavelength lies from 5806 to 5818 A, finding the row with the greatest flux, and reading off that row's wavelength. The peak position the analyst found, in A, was 5806.81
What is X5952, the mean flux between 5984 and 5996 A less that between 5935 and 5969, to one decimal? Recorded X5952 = 1.2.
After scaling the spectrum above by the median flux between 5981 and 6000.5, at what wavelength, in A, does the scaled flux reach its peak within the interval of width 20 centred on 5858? 5853.80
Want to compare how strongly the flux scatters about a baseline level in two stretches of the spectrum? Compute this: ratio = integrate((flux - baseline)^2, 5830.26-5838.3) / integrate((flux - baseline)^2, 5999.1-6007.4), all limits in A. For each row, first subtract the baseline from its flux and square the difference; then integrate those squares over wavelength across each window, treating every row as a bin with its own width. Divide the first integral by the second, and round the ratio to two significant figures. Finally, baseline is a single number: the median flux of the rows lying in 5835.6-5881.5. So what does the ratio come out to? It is 2.3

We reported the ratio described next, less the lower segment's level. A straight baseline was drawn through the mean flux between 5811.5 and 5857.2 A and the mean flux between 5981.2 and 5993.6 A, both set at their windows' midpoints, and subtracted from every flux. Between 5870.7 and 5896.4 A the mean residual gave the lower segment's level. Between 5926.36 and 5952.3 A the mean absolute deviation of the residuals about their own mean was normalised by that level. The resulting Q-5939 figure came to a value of 5.6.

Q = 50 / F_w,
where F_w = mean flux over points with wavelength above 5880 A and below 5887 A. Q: 2.60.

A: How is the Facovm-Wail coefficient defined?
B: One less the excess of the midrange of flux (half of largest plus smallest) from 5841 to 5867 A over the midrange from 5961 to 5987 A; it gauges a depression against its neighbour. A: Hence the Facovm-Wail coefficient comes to 1.4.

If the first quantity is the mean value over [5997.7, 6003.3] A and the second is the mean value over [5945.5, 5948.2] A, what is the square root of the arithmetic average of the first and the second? 4.67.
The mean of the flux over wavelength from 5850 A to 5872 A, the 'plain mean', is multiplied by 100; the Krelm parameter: 2141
